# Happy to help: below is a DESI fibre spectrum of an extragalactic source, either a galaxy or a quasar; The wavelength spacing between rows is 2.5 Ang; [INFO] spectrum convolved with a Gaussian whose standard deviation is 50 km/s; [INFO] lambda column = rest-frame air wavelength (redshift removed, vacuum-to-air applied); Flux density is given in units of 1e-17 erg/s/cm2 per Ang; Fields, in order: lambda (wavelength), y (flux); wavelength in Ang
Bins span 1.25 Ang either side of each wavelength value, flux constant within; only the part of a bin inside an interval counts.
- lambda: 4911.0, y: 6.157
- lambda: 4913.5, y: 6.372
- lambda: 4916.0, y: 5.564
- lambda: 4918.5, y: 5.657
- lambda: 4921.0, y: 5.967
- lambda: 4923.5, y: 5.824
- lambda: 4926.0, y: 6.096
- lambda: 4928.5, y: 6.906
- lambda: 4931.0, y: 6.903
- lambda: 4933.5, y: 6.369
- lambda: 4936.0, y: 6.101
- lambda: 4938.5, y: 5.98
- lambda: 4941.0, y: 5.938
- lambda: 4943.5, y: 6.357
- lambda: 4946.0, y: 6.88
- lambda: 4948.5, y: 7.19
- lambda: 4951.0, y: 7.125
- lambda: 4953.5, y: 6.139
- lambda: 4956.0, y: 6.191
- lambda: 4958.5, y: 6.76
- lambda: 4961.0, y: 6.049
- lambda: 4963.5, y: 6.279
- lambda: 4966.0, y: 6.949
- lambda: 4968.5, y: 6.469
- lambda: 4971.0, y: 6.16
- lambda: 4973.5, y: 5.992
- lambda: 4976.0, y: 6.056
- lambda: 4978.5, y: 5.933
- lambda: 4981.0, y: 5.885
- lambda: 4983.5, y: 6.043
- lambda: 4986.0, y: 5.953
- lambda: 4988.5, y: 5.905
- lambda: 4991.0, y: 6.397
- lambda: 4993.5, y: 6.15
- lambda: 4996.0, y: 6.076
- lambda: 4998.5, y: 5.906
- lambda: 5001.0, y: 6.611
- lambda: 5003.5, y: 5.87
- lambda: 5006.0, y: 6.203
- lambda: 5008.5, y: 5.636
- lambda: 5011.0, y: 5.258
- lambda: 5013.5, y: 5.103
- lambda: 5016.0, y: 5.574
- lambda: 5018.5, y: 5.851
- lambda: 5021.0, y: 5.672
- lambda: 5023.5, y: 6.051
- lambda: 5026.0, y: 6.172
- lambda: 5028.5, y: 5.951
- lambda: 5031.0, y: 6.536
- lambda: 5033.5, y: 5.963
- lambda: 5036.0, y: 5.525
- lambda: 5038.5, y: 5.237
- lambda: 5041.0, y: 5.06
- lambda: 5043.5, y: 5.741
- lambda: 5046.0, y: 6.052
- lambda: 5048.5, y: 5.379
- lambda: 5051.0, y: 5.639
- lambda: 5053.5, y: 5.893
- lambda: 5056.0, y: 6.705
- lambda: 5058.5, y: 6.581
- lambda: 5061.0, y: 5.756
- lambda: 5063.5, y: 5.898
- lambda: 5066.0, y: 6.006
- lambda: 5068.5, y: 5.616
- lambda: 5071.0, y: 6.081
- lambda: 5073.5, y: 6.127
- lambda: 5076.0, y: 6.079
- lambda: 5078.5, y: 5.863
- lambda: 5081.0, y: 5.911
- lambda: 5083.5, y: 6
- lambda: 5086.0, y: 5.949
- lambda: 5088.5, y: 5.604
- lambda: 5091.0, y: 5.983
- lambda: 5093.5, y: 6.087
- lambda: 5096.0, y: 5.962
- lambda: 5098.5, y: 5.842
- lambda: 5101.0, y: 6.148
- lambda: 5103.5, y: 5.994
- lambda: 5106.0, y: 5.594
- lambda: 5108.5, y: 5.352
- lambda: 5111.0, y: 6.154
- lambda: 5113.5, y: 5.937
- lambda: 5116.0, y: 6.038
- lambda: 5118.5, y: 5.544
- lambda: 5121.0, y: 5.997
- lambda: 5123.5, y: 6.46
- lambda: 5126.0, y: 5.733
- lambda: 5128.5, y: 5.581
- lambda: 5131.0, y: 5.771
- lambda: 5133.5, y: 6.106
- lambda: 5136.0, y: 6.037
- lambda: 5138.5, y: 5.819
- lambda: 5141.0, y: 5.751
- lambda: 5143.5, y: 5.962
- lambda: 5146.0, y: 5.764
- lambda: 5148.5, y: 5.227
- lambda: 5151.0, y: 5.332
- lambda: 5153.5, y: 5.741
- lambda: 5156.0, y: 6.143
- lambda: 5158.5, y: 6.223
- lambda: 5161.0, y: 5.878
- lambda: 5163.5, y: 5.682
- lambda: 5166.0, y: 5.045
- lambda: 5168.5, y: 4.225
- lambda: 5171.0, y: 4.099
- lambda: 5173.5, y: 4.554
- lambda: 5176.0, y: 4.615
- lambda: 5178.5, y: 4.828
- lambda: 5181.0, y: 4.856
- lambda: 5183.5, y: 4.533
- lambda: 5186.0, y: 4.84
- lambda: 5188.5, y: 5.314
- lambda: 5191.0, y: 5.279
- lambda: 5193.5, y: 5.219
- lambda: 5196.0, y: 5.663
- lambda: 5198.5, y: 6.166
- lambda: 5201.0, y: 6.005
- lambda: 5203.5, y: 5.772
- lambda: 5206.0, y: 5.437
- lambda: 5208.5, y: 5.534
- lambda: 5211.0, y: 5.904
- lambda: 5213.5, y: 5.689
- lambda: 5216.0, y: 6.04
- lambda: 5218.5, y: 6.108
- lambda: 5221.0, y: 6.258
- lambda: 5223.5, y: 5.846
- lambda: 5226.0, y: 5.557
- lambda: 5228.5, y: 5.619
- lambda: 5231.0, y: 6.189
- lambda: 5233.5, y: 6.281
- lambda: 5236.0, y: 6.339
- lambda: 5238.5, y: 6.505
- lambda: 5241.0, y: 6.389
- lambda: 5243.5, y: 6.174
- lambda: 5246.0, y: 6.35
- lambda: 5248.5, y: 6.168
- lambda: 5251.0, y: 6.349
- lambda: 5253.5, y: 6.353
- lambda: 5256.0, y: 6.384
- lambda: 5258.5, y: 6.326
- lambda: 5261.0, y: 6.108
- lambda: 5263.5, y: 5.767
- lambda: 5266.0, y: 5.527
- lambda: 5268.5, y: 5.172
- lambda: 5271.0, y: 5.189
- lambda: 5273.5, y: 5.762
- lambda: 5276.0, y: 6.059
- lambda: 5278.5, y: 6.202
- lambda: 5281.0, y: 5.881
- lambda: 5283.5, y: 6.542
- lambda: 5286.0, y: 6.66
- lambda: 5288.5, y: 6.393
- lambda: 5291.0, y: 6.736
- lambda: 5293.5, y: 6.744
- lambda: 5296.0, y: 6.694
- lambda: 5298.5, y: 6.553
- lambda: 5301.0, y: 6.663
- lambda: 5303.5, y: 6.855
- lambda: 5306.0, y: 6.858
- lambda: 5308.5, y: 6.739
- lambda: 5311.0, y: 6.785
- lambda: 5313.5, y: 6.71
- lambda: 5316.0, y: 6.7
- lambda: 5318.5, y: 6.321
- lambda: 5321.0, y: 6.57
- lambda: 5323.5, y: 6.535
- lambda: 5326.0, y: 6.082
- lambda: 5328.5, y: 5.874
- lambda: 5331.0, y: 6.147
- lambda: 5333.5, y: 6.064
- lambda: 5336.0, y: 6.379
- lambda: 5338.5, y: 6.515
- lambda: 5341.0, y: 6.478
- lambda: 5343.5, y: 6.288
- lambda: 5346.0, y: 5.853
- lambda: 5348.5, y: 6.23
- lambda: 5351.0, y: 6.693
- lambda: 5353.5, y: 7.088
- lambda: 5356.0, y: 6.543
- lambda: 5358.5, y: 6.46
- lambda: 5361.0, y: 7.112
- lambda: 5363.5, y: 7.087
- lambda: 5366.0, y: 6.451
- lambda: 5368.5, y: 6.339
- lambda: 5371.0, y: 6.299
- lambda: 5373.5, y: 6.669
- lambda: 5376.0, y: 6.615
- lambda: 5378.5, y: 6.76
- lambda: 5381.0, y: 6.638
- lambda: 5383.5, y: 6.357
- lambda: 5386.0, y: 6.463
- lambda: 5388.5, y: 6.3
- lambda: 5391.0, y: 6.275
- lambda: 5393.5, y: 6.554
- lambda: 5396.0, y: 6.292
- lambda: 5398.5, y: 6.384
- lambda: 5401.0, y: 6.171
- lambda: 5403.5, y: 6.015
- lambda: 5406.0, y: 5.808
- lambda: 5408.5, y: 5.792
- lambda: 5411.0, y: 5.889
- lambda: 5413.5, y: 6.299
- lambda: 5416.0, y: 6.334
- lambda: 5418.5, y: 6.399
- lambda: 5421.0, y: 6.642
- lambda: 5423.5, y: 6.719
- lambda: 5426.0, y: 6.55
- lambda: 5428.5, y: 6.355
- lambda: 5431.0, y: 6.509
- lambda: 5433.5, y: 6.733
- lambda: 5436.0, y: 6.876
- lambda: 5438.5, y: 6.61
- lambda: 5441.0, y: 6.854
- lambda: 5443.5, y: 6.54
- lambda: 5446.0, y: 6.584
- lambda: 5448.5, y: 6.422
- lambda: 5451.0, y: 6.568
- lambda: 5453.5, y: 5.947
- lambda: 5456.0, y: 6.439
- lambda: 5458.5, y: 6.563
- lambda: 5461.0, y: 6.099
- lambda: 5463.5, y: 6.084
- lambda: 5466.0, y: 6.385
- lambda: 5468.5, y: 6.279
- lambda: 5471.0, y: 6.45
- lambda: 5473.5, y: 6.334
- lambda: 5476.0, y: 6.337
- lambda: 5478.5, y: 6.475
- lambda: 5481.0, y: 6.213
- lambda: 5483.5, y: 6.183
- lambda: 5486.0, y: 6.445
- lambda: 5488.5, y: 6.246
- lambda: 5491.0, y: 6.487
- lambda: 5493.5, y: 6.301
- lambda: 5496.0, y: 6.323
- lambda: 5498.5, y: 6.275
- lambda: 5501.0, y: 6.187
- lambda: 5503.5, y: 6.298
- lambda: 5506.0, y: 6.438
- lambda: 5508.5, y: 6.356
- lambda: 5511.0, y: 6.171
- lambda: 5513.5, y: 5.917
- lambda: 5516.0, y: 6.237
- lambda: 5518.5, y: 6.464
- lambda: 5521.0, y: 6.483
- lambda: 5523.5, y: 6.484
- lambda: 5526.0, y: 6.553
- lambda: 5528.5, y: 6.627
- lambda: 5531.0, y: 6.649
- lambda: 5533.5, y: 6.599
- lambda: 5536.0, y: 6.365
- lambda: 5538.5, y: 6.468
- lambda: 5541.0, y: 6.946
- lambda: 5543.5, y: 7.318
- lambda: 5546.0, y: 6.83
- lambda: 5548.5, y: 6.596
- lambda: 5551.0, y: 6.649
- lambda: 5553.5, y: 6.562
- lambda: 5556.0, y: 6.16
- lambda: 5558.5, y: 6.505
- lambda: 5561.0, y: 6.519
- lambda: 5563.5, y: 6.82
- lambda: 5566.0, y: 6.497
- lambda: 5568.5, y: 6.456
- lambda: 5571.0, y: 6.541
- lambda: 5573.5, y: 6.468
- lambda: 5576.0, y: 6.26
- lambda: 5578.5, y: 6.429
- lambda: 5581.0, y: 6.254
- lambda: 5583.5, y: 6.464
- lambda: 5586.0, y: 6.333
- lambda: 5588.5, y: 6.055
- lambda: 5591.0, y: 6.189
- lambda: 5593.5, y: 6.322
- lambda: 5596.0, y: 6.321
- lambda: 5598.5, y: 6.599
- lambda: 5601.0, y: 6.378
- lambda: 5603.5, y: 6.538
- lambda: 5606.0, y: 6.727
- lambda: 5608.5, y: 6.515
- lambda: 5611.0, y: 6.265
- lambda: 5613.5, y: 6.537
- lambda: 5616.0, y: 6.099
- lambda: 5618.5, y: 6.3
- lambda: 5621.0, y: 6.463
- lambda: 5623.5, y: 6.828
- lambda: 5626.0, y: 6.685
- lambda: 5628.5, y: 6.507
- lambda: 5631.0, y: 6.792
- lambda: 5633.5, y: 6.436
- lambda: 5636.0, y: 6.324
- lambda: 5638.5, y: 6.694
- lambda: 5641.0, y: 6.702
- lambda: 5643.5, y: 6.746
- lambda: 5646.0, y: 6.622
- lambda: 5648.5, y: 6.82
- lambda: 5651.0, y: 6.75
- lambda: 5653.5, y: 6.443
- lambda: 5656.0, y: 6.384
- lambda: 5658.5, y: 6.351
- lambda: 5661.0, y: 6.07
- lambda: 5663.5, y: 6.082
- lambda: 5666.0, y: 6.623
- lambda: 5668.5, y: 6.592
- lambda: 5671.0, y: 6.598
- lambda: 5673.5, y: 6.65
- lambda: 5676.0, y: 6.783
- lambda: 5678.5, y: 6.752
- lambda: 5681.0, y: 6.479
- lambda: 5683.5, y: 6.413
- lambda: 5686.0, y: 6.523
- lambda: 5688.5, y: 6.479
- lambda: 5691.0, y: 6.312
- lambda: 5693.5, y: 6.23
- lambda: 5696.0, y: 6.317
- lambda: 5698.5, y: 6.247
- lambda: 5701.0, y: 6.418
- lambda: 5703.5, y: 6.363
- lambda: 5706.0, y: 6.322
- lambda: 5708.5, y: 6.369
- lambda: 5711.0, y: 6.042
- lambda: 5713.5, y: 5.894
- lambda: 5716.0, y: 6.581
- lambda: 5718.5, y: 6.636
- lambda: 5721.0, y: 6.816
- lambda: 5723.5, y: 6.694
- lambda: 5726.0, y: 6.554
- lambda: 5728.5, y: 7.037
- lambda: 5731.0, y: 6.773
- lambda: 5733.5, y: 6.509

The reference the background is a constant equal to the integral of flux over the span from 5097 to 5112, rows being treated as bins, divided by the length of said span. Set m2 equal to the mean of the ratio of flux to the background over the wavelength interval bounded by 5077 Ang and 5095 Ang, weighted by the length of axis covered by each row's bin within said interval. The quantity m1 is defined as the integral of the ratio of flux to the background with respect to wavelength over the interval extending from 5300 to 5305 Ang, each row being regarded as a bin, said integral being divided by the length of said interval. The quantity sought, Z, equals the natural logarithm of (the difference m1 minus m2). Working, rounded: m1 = 1.16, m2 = 1.01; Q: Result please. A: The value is -1.9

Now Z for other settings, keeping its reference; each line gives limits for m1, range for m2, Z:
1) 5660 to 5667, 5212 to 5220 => -3.0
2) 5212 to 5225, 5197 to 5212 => -3.5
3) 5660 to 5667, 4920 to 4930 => -5.3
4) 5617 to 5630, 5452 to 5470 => -3.0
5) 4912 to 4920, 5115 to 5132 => -7.7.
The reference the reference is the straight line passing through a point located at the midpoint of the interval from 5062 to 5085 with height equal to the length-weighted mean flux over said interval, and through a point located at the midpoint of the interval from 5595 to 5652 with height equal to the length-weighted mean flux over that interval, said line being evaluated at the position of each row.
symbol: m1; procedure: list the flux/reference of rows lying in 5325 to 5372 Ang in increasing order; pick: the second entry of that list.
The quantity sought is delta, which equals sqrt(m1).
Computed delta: 0.97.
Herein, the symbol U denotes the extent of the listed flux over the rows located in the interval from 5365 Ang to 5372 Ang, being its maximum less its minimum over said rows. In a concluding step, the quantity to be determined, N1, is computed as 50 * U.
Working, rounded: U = 0.2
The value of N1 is 8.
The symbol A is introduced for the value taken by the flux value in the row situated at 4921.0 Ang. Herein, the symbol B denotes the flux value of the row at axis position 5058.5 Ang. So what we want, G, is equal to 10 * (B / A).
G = 11.0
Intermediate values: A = 5.967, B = 6.581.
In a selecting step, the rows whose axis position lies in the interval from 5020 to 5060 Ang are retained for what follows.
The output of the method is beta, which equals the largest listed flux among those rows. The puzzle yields 6.705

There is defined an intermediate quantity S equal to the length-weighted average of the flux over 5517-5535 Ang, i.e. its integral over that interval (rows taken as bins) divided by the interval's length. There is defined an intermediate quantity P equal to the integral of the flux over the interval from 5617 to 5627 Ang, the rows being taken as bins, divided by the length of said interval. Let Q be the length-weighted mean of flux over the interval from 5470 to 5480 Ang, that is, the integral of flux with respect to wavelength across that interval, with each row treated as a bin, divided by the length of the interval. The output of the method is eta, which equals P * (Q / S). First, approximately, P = 6.55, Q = 6.4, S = 6.5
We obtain 6.40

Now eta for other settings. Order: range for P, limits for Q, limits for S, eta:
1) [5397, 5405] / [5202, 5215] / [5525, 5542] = 5.32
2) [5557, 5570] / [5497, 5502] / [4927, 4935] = 6.11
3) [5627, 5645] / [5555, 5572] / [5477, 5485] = 6.82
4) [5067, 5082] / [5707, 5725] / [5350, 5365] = 5.61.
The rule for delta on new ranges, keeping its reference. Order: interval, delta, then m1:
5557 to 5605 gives 0.97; 0.95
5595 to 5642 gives 0.98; 0.96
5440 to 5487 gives 0.98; 0.95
